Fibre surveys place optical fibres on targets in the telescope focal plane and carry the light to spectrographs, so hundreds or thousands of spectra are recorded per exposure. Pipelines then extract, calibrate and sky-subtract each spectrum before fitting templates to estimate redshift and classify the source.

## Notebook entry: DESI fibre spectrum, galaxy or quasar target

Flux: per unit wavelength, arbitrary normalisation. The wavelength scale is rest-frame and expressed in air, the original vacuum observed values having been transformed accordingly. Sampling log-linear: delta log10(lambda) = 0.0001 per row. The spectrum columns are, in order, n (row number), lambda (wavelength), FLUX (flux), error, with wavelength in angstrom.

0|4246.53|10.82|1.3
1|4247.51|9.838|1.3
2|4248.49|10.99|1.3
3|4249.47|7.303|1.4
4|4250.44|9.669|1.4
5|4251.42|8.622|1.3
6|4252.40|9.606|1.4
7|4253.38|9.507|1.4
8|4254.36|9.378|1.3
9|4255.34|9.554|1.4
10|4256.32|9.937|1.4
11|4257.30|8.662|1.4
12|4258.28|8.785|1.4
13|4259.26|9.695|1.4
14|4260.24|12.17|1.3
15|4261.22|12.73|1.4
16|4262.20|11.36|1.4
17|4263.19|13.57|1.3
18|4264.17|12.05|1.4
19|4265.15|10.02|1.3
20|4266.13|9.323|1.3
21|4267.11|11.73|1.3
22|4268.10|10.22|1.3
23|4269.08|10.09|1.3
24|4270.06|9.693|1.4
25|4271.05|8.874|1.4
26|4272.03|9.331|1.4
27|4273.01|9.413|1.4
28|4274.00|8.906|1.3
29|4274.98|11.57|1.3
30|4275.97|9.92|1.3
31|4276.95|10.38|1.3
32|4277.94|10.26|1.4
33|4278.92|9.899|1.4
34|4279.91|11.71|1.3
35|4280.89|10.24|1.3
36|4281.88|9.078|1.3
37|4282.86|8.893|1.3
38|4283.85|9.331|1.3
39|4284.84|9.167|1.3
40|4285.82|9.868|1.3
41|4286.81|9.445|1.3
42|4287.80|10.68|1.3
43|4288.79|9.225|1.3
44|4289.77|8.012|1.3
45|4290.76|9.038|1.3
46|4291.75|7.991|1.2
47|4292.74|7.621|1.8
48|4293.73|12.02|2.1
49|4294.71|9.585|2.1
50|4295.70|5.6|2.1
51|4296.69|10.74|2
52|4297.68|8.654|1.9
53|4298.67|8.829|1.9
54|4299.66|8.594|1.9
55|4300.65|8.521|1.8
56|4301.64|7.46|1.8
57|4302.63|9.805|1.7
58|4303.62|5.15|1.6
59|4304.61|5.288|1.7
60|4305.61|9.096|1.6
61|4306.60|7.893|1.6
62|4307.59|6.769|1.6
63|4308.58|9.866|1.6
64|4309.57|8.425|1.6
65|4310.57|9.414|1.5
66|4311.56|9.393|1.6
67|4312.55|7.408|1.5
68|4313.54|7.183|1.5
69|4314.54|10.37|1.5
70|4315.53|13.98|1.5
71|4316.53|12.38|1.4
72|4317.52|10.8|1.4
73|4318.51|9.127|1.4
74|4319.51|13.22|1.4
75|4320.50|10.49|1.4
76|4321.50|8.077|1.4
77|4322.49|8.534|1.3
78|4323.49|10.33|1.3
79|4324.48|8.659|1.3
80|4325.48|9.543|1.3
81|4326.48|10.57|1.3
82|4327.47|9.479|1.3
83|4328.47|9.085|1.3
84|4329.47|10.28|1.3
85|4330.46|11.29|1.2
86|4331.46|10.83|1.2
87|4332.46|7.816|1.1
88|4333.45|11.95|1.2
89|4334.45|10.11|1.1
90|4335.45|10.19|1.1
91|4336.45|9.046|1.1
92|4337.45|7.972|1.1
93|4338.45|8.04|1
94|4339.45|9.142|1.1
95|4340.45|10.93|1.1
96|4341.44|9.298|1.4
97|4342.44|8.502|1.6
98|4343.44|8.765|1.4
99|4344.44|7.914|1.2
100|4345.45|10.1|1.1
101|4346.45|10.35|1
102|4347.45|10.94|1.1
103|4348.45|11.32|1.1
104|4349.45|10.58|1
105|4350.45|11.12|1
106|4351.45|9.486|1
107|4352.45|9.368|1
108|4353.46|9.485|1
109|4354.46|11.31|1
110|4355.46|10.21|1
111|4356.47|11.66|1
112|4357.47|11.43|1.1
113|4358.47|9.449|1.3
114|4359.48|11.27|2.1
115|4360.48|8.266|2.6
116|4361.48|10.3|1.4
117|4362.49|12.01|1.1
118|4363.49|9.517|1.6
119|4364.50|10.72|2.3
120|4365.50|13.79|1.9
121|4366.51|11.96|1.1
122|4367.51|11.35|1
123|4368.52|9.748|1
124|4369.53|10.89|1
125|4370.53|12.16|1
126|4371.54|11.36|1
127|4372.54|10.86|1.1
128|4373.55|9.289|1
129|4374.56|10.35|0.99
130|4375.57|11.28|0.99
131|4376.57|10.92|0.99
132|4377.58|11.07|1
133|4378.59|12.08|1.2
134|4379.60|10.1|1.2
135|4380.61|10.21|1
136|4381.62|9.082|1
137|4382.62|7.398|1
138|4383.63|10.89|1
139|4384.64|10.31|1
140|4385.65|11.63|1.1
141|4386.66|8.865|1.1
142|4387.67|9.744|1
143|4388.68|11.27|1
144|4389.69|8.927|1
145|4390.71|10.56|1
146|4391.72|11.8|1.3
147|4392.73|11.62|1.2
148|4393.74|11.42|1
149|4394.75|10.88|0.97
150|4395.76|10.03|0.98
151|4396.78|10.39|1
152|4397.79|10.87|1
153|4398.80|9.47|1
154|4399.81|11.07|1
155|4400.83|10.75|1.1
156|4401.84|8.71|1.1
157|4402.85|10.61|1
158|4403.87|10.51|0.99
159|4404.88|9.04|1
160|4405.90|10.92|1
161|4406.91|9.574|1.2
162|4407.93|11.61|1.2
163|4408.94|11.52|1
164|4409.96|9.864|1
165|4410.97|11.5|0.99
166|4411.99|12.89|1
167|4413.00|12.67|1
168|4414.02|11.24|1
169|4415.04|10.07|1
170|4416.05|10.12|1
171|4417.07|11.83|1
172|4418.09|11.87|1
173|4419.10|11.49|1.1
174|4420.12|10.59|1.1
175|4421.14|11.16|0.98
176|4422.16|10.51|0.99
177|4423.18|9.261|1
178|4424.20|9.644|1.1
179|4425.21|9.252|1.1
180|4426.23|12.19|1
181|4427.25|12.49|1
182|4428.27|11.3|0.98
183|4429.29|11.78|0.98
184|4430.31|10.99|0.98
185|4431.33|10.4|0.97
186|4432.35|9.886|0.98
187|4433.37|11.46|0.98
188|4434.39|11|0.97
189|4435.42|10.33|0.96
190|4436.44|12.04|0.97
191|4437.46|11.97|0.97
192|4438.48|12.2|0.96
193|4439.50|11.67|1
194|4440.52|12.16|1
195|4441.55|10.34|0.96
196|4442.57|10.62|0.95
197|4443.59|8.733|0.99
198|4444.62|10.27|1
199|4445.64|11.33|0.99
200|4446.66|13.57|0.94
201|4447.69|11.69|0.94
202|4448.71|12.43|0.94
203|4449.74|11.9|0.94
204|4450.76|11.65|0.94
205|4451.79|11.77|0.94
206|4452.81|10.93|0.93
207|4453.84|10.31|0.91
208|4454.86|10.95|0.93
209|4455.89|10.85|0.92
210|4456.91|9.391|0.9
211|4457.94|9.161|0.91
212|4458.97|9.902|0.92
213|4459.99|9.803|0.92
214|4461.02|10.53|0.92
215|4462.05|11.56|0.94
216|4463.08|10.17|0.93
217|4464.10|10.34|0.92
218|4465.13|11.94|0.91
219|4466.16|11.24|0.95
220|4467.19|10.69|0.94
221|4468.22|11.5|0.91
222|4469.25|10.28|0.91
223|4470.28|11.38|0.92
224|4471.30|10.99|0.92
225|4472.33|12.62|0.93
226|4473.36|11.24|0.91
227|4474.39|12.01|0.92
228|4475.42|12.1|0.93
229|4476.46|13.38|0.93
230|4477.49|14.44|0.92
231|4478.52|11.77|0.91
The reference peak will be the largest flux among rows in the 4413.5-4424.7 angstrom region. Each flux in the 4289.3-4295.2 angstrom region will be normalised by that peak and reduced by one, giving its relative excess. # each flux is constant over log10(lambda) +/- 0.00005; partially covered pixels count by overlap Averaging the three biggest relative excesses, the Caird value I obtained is -0.139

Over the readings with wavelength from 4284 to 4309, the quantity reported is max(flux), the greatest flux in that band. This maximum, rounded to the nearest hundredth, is 12.02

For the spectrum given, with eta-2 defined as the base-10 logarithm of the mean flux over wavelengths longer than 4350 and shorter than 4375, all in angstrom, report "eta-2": 1.03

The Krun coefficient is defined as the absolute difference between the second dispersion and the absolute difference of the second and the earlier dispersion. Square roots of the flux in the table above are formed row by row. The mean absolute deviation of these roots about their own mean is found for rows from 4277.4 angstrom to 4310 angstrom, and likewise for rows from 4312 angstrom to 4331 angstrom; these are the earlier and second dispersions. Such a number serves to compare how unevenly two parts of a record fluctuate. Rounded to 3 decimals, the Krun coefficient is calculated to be 0.204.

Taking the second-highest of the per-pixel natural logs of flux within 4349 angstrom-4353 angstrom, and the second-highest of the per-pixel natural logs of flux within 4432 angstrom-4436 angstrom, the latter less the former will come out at 0.04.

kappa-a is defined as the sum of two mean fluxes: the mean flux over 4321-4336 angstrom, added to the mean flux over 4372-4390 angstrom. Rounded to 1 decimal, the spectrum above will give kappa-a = 20.0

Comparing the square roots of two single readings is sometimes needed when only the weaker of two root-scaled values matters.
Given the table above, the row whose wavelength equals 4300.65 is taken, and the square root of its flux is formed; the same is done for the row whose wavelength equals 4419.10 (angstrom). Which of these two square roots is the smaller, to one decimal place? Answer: 2.9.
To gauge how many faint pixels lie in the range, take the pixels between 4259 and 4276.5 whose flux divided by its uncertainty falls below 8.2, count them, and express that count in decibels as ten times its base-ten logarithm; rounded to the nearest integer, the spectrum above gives 11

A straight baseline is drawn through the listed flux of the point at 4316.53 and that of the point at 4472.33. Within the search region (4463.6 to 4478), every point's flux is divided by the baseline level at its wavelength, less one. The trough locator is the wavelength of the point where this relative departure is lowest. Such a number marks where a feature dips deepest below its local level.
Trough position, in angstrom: 4469.25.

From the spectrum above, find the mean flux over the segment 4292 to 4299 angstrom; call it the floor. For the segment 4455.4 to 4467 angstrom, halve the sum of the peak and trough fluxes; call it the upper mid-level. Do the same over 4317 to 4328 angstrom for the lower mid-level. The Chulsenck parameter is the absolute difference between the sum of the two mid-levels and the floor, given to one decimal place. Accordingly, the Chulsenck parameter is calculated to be 12.2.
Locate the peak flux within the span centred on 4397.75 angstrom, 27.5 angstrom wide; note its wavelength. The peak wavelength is 4391.72 angstrom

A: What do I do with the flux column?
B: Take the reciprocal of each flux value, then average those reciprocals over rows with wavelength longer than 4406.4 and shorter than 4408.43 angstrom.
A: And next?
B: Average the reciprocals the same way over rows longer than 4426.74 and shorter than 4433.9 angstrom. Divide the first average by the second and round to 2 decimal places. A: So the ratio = 1.06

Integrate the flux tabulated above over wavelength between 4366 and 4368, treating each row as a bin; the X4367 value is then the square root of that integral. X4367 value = 4.8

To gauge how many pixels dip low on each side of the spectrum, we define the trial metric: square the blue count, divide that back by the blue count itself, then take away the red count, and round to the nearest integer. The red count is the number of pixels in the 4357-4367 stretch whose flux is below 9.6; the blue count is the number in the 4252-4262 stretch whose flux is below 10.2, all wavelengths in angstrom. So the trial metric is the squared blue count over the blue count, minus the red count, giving 5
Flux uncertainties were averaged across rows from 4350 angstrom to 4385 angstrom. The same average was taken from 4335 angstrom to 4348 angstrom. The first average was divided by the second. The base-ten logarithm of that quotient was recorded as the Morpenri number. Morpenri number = 0.01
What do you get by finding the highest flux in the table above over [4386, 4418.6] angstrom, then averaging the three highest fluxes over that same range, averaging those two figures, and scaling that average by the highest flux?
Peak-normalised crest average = 0.984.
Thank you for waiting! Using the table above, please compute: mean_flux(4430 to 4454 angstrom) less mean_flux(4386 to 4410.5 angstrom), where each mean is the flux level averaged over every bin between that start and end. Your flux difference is 0.8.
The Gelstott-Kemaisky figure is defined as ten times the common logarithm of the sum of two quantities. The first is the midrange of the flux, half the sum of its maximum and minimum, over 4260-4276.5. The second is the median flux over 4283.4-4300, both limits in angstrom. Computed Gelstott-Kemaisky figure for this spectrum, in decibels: 13.09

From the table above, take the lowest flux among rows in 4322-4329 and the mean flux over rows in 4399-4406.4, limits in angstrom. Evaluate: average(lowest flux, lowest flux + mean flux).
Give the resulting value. 13.6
